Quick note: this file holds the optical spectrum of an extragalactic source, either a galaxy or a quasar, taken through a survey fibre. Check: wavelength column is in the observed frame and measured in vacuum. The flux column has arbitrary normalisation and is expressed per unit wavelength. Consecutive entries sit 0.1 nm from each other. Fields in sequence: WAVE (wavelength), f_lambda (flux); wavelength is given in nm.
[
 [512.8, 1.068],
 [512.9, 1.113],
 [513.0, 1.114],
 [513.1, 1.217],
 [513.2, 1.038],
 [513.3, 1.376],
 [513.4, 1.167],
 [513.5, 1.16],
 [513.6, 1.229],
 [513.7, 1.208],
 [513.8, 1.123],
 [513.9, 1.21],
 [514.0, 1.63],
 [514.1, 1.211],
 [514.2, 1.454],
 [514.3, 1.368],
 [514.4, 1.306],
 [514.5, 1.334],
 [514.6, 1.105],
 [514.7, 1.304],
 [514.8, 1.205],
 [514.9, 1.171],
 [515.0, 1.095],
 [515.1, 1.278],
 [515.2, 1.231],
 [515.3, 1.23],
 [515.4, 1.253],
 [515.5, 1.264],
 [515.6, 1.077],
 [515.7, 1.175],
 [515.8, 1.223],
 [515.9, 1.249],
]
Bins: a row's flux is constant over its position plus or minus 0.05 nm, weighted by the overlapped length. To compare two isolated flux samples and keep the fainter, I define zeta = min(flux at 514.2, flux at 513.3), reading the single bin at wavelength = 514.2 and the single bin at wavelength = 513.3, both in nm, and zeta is 1.38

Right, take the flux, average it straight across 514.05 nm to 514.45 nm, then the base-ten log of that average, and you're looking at 0.125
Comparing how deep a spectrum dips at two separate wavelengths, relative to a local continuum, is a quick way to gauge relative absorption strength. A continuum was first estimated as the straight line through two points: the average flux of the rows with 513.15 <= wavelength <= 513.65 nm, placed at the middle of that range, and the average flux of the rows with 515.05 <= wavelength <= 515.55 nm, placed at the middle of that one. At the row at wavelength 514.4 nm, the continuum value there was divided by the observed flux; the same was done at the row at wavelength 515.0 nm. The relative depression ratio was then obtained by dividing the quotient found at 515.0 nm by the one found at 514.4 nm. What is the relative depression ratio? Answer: 1.21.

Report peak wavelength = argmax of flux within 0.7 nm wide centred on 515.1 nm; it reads 515.1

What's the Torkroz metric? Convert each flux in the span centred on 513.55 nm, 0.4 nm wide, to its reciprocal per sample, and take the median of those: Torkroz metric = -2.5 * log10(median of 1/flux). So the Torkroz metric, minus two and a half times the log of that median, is 0.19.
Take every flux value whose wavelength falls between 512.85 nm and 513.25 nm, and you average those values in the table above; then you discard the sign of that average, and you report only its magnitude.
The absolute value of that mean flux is 1.12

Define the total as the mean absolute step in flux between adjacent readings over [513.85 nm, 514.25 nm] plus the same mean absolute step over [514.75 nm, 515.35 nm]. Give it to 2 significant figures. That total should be 0.43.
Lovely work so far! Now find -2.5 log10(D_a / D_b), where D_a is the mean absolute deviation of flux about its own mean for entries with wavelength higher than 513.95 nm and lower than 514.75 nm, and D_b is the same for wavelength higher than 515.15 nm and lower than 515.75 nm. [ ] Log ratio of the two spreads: -0.79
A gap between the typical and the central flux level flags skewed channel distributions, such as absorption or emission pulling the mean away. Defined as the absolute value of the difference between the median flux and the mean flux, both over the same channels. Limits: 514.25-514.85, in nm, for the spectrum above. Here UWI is 0.035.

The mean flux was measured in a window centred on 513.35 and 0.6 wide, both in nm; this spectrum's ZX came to 1.20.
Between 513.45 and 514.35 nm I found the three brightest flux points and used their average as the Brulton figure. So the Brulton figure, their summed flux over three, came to 1.48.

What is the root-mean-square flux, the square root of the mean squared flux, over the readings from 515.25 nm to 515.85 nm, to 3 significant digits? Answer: 1.21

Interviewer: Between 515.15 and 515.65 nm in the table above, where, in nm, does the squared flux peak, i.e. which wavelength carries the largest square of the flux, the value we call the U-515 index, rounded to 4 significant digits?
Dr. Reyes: 515.5 nm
